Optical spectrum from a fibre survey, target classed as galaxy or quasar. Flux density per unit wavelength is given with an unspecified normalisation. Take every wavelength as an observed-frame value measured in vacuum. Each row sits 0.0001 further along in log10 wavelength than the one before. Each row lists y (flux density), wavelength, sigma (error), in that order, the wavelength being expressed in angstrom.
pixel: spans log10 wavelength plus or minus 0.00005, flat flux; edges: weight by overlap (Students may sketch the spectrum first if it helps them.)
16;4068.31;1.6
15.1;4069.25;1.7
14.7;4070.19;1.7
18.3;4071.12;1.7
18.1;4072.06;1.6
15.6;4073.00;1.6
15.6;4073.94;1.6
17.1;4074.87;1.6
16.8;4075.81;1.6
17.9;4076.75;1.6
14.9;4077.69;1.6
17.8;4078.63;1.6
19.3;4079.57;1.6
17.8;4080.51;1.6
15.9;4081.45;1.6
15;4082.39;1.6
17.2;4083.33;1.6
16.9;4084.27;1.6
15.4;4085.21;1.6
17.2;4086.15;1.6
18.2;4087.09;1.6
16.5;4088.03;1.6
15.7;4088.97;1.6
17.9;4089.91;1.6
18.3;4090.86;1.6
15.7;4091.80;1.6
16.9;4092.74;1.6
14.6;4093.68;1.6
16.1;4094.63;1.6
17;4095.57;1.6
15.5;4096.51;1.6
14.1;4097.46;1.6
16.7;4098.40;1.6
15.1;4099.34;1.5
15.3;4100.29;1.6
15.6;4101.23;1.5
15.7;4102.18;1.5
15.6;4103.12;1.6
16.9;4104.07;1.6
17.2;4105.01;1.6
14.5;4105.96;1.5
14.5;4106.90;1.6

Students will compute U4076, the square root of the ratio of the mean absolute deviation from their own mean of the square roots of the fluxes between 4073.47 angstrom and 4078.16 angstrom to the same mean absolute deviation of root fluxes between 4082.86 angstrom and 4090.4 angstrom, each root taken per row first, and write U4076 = 1.14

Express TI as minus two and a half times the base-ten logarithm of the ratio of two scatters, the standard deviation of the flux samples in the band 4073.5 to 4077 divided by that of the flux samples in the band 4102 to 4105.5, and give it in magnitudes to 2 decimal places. -0.17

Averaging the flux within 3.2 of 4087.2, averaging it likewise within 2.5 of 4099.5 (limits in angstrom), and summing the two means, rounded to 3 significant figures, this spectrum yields 32.2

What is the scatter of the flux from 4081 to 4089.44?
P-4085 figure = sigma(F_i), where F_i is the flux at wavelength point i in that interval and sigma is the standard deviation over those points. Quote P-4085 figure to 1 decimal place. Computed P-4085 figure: 1.0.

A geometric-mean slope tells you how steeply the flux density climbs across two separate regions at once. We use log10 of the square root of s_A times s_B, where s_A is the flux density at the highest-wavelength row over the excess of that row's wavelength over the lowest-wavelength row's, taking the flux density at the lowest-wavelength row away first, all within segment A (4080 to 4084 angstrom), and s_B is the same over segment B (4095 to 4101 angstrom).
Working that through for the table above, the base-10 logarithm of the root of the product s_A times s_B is -0.6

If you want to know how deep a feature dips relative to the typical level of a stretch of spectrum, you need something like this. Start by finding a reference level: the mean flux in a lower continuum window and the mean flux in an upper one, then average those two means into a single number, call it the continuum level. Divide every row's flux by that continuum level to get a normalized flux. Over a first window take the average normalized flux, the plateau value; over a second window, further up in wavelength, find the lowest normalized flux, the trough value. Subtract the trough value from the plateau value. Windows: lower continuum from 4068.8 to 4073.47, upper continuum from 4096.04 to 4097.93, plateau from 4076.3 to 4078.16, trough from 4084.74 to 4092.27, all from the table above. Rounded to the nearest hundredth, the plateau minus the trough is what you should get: 0.06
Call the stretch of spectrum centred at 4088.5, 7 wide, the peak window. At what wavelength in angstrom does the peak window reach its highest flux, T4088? 4090.86 angstrom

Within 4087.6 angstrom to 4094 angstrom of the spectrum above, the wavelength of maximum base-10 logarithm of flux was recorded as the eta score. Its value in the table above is 4090.86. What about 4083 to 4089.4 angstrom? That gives 4087.09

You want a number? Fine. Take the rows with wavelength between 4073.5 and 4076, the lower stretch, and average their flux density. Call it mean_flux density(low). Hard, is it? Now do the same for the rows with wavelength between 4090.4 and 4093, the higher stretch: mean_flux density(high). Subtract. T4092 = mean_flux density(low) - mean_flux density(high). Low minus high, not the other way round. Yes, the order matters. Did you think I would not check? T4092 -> -0.47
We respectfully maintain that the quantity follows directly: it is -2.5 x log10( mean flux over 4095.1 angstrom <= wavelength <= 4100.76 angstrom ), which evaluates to -2.98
